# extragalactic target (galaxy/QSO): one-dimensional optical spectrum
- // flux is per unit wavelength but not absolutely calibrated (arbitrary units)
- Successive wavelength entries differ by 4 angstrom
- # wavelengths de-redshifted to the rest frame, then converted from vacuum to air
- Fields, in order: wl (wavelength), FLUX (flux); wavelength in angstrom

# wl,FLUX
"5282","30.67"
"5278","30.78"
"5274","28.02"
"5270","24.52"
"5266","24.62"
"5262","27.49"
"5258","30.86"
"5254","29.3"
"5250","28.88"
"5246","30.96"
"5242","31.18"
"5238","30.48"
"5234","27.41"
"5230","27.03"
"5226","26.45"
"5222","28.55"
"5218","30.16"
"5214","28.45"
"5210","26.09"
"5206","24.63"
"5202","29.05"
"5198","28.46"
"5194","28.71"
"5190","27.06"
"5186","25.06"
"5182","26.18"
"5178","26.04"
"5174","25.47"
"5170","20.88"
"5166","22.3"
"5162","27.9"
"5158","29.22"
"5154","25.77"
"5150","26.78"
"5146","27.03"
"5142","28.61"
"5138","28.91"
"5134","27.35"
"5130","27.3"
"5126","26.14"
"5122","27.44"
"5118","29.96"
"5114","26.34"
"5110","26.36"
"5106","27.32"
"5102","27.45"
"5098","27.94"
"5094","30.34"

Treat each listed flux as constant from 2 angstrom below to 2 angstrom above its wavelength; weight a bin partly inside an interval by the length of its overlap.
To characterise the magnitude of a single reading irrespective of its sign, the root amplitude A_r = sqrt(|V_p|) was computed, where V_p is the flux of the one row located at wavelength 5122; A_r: 5.24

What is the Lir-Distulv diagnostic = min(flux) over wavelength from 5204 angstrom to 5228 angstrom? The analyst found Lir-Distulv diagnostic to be 24.63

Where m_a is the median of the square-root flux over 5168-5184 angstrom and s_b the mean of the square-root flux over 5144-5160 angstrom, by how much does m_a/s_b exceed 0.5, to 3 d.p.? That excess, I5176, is 0.473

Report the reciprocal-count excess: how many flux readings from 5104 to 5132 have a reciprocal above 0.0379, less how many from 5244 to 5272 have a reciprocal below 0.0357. -1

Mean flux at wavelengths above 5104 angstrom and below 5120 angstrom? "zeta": 27.5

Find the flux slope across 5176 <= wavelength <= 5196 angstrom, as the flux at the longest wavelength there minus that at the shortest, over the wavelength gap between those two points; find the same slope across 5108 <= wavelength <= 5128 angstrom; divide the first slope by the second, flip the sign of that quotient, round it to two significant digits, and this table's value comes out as 12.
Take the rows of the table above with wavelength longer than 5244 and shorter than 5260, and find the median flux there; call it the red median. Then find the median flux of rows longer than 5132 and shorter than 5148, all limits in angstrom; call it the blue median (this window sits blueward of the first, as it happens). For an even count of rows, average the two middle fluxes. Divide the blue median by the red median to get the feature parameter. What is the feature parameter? 0.93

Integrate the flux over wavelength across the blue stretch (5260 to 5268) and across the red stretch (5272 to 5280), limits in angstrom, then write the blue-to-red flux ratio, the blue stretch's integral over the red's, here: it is 0.886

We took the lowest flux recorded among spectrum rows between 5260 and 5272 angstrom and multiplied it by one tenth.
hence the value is 2.452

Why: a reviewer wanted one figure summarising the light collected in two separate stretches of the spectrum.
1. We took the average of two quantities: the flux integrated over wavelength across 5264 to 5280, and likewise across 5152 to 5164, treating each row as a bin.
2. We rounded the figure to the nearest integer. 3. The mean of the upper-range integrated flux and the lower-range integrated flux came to 382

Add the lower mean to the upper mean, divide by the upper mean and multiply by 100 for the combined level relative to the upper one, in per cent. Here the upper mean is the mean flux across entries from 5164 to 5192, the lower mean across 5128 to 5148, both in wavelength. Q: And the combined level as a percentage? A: 213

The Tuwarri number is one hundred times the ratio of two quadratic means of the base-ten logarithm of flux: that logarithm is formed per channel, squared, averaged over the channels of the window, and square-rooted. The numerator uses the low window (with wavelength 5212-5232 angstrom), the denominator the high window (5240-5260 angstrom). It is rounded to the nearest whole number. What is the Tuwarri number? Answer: 98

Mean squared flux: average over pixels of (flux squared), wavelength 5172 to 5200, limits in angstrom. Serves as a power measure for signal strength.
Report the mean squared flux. 715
